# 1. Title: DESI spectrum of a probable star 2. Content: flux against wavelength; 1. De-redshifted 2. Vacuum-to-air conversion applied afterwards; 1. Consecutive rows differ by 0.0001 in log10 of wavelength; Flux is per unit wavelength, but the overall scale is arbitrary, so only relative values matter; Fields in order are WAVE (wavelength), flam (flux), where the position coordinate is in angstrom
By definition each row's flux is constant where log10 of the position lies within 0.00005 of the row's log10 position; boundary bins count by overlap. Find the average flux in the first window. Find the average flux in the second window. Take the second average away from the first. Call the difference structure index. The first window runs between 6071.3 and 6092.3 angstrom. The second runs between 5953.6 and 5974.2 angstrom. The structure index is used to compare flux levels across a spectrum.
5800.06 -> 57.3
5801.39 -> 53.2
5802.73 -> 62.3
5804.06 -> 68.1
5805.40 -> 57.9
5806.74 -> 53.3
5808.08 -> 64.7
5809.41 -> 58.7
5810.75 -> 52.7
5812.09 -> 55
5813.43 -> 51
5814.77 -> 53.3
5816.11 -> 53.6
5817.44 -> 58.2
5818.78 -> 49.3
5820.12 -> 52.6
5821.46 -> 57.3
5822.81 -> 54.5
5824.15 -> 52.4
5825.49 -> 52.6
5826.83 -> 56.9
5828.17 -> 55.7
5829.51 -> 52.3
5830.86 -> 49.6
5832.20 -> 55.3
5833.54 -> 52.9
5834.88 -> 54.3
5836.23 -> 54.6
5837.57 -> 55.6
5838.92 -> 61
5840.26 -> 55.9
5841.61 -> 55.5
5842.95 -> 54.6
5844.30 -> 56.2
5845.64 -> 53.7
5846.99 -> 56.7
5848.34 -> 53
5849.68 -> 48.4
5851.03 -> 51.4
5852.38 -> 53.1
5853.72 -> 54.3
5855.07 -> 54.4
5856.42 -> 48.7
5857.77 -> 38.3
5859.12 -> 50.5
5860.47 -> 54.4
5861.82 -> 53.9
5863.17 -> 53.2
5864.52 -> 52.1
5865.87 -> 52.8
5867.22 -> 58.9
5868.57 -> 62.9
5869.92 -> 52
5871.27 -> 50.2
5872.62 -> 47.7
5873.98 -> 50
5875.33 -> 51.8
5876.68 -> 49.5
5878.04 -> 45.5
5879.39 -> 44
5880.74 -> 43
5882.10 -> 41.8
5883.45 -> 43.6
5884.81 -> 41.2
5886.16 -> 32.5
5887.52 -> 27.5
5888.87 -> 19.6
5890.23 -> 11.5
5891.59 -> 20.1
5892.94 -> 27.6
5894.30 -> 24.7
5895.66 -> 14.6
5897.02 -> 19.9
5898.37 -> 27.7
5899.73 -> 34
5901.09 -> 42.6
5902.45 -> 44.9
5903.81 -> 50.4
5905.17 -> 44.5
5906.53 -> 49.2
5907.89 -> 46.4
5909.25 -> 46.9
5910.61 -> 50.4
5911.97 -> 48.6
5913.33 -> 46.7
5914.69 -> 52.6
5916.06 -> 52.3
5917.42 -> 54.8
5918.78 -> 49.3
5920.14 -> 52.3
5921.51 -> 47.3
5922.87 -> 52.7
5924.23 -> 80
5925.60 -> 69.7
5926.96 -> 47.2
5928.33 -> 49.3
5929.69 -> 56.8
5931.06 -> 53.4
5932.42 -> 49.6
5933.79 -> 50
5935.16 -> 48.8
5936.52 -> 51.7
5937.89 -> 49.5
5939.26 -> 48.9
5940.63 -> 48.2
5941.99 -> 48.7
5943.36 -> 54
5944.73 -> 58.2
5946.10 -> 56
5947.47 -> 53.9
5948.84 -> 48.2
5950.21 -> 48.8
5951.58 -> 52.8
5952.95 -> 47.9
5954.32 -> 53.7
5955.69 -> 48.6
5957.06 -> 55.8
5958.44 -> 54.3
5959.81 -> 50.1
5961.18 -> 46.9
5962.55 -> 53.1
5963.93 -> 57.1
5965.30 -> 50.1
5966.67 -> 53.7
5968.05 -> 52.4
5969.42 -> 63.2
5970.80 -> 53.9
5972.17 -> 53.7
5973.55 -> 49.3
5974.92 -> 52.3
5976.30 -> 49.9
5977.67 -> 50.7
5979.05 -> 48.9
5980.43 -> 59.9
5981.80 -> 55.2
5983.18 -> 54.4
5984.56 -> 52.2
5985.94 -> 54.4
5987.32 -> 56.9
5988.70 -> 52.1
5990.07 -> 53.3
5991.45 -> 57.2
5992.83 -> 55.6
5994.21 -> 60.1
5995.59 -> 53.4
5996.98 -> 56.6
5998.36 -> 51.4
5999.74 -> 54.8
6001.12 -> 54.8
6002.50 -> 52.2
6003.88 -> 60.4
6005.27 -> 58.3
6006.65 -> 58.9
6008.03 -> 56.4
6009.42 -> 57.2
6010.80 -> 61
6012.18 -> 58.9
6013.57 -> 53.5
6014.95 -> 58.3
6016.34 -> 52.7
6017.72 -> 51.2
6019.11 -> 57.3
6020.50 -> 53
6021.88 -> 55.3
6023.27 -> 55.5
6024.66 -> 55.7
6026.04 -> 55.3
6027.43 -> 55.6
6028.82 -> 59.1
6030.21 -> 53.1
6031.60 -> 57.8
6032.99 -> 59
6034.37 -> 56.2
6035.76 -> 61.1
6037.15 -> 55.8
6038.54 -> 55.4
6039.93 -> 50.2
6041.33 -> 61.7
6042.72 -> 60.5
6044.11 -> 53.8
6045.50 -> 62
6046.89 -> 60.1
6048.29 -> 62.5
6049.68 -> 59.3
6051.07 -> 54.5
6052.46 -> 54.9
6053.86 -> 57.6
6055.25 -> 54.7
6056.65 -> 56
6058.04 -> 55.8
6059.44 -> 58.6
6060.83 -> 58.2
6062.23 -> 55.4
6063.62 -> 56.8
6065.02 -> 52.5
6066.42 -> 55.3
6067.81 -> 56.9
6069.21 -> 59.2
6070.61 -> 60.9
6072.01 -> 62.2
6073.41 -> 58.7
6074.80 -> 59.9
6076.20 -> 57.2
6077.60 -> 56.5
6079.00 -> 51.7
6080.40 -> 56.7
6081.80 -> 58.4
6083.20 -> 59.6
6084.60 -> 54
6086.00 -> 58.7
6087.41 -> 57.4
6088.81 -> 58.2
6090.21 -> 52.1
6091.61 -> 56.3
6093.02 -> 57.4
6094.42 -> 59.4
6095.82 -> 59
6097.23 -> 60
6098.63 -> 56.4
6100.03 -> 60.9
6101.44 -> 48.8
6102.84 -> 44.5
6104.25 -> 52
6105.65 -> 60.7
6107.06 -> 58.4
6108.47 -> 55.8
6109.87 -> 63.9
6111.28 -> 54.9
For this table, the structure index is 4.1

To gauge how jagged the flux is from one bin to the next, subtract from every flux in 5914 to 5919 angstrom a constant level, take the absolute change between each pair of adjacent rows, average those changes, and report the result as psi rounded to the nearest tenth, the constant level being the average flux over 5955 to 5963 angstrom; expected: 2.8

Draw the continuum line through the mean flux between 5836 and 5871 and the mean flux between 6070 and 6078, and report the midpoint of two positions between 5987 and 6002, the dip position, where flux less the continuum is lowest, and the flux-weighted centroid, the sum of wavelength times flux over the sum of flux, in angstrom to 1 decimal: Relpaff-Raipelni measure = 5996.3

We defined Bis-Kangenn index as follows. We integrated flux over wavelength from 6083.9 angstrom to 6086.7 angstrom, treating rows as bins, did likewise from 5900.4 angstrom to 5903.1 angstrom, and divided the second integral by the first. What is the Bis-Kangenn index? 0.75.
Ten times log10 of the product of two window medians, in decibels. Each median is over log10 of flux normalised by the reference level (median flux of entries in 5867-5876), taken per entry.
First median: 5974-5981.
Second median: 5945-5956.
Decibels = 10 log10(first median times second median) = -41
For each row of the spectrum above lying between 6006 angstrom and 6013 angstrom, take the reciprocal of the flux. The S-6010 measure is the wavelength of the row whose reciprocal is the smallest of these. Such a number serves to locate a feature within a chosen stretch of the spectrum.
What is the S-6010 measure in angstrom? 6010.80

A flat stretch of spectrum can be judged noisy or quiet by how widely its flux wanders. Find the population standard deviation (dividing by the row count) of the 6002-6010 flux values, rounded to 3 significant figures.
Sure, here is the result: 2.58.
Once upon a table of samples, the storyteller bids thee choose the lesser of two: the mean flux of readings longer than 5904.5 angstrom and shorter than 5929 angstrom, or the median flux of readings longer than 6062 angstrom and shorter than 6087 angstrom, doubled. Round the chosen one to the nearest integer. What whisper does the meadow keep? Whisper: 52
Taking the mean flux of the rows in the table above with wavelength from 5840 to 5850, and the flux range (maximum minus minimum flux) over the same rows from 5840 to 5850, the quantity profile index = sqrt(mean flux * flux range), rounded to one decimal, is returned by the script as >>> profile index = 21.2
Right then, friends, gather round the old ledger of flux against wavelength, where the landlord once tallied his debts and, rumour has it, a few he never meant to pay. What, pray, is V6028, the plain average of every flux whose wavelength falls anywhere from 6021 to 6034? 56.3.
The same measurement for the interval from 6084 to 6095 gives 56.7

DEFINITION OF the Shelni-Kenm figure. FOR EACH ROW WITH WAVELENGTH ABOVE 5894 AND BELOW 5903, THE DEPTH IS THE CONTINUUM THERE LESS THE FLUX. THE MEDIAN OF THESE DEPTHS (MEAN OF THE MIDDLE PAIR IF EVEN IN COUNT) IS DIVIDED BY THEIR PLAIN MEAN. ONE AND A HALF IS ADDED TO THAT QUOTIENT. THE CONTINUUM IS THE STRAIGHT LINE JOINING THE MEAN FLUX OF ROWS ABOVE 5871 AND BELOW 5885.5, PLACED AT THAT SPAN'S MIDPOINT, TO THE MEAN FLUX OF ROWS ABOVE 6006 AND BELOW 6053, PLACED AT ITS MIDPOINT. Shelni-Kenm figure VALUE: 2.6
